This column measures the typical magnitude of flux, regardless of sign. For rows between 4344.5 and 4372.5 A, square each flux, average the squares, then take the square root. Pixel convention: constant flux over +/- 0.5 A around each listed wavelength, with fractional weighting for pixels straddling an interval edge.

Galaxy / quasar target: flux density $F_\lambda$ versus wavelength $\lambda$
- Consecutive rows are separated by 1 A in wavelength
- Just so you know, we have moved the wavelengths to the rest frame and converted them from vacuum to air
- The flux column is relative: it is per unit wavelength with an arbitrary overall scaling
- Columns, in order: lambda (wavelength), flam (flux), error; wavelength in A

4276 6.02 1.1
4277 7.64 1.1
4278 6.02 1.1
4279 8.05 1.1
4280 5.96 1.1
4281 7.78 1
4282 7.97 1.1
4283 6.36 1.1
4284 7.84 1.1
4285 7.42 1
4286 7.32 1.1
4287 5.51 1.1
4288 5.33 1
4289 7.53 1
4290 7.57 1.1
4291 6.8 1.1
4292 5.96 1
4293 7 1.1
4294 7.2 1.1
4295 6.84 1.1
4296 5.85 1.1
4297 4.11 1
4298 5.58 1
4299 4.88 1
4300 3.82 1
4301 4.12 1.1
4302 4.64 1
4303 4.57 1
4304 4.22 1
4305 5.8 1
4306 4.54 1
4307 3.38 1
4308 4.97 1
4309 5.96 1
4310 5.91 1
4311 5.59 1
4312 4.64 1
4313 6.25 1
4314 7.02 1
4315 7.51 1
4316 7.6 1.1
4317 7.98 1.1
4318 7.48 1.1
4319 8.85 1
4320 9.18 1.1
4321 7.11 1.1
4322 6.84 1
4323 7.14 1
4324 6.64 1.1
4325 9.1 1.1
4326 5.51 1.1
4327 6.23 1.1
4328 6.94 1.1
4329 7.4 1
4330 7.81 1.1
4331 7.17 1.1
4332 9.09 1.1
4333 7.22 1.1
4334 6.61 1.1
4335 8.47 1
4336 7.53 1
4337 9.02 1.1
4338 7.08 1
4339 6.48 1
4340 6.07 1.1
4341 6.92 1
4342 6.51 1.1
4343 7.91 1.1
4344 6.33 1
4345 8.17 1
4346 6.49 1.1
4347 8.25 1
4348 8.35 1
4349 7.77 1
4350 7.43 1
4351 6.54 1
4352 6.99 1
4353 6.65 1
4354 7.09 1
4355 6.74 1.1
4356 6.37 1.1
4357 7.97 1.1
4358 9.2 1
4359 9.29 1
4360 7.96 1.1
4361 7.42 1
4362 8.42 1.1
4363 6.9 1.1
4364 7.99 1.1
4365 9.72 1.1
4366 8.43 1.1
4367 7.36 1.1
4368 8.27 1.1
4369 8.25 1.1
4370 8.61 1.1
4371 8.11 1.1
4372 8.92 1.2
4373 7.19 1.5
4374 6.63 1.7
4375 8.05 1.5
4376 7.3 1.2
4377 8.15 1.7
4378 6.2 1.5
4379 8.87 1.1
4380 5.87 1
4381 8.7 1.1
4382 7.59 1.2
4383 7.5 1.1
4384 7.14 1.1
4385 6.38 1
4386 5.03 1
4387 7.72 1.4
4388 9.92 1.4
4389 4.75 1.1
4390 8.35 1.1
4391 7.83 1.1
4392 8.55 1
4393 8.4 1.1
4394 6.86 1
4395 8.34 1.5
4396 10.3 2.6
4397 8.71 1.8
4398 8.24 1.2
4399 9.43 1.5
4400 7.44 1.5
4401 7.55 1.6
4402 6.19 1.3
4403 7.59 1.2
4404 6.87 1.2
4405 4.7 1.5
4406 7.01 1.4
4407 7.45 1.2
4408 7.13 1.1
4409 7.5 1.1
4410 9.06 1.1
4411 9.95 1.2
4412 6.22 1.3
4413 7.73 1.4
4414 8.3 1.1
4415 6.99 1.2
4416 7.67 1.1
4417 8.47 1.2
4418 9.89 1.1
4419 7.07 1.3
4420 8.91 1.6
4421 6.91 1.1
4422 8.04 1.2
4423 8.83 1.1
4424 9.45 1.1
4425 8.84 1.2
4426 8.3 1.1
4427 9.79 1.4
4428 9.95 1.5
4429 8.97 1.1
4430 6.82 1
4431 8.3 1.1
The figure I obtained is 7.9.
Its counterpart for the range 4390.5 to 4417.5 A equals 7.9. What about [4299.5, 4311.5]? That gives 4.9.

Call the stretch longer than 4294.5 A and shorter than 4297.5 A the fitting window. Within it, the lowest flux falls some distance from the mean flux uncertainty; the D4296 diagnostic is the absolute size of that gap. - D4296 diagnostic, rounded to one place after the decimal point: 3.0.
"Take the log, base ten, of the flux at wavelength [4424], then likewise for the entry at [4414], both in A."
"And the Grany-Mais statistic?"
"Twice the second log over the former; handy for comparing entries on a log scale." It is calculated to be 1.88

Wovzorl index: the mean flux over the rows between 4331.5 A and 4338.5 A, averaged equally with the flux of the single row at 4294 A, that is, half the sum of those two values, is 7.5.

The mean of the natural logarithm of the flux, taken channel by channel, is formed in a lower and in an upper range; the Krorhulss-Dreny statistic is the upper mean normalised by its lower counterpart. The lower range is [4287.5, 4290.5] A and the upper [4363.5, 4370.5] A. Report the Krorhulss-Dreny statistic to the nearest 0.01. 1.11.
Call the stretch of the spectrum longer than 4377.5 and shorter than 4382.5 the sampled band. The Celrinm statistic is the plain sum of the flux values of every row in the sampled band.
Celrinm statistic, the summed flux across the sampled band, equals 37.2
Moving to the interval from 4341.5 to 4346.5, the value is 35.4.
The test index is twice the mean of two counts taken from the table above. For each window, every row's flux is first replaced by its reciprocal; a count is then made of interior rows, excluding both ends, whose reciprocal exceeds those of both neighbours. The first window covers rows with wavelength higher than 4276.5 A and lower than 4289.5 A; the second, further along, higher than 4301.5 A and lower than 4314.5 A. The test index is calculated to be 7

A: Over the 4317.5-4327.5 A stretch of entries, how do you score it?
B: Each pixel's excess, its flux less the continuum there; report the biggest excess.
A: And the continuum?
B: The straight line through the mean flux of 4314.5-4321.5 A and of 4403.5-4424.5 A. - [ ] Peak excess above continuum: 1.2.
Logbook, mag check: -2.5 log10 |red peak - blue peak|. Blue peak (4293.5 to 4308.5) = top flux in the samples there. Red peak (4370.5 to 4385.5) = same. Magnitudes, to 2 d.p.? -0.59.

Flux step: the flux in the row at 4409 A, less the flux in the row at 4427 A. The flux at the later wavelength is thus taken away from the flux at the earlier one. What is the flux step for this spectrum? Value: -2.3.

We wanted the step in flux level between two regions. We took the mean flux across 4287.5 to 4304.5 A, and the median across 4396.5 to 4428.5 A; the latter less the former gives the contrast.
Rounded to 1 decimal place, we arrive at 2.2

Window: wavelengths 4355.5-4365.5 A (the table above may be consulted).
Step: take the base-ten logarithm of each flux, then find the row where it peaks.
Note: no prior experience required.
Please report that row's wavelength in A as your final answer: 4365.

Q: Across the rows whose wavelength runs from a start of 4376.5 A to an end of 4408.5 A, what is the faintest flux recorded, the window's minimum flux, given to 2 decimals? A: 4.70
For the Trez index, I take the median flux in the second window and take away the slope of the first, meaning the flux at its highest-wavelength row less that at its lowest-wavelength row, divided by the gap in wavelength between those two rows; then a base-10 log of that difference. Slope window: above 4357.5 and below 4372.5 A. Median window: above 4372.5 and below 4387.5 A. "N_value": 0.865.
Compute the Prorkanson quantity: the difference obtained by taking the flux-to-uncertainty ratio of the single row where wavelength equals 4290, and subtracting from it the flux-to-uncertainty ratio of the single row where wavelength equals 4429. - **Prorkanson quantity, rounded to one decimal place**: -1.3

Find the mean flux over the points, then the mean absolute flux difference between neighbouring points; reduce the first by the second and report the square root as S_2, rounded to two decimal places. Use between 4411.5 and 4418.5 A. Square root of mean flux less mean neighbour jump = 2.62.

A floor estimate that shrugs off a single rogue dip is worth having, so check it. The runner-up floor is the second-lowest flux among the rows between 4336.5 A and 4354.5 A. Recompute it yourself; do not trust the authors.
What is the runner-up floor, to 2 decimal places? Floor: 6.33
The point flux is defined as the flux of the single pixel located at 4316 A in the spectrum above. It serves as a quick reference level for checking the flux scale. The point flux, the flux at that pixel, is 7.6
